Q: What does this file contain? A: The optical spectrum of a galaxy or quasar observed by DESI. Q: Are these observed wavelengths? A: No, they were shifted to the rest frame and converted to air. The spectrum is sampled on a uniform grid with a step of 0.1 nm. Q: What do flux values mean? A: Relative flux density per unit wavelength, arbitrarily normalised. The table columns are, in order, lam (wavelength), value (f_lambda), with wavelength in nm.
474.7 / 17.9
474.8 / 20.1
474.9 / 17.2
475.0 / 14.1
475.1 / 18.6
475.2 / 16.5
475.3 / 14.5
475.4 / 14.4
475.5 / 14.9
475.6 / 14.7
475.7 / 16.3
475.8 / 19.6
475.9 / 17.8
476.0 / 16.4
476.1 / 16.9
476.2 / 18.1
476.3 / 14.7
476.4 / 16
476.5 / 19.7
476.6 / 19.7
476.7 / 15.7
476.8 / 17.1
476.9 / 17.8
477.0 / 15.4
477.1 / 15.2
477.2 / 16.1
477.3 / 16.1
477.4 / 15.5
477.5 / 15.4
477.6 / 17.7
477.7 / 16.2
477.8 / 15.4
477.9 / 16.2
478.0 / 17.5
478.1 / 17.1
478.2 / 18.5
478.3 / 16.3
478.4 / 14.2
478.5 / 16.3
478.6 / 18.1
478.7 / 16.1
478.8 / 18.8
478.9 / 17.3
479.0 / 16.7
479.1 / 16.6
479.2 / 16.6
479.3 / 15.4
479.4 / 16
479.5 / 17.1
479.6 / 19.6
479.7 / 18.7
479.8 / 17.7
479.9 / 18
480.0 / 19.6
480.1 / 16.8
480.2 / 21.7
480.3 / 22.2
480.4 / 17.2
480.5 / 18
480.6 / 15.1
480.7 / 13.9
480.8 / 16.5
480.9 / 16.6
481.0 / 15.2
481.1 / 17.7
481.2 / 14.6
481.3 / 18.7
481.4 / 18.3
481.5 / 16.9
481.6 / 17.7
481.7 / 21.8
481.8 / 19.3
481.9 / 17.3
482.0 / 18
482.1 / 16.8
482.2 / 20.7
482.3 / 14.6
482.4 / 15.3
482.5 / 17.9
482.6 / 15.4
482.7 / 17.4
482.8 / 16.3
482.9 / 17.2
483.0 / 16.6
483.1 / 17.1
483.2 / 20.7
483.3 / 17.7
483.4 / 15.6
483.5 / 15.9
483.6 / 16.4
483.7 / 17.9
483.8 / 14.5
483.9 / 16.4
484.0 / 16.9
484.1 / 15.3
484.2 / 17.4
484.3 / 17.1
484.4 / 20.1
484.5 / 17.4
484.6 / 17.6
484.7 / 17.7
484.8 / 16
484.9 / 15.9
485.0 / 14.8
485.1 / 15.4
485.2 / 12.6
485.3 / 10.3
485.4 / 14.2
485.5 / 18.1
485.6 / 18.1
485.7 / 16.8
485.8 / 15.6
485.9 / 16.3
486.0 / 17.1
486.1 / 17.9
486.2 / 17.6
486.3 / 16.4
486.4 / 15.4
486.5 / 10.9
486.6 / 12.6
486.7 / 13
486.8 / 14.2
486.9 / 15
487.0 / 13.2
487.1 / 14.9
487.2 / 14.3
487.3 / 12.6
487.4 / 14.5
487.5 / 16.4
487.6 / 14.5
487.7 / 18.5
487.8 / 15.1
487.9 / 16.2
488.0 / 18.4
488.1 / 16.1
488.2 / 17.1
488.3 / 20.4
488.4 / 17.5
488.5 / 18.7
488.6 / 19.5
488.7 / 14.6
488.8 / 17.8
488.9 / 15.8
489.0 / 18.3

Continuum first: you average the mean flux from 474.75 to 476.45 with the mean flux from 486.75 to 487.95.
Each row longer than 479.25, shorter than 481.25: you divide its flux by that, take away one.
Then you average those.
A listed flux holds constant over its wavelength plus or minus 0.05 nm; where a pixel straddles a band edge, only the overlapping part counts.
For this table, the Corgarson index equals 0.10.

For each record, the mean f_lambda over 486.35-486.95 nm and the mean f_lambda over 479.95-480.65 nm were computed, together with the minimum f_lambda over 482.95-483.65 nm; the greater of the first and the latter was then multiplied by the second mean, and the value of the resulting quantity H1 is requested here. 291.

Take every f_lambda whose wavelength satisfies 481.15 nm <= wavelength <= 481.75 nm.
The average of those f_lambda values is 18.0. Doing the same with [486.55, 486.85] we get 13.3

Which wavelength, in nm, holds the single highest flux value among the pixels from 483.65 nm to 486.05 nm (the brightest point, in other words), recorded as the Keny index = 484.4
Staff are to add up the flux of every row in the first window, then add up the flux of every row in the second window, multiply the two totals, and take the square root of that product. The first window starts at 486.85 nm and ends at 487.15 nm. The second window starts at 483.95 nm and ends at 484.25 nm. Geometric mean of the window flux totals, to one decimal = 46.2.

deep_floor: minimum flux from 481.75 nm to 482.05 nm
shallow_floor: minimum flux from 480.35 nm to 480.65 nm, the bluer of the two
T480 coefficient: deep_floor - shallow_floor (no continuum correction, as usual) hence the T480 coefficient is 2.2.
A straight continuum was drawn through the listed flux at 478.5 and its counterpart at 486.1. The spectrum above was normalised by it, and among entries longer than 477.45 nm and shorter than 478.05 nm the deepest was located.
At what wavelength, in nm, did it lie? 477.8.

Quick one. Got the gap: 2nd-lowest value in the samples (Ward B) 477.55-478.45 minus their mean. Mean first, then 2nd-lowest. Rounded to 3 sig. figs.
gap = -1.17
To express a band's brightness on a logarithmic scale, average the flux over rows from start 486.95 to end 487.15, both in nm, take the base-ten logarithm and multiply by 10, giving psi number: 11.5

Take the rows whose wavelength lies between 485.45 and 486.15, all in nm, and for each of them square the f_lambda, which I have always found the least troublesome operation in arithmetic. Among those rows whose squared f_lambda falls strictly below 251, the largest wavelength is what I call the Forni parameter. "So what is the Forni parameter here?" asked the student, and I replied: 485.8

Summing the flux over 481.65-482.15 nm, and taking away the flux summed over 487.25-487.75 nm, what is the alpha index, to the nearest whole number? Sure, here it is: 17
